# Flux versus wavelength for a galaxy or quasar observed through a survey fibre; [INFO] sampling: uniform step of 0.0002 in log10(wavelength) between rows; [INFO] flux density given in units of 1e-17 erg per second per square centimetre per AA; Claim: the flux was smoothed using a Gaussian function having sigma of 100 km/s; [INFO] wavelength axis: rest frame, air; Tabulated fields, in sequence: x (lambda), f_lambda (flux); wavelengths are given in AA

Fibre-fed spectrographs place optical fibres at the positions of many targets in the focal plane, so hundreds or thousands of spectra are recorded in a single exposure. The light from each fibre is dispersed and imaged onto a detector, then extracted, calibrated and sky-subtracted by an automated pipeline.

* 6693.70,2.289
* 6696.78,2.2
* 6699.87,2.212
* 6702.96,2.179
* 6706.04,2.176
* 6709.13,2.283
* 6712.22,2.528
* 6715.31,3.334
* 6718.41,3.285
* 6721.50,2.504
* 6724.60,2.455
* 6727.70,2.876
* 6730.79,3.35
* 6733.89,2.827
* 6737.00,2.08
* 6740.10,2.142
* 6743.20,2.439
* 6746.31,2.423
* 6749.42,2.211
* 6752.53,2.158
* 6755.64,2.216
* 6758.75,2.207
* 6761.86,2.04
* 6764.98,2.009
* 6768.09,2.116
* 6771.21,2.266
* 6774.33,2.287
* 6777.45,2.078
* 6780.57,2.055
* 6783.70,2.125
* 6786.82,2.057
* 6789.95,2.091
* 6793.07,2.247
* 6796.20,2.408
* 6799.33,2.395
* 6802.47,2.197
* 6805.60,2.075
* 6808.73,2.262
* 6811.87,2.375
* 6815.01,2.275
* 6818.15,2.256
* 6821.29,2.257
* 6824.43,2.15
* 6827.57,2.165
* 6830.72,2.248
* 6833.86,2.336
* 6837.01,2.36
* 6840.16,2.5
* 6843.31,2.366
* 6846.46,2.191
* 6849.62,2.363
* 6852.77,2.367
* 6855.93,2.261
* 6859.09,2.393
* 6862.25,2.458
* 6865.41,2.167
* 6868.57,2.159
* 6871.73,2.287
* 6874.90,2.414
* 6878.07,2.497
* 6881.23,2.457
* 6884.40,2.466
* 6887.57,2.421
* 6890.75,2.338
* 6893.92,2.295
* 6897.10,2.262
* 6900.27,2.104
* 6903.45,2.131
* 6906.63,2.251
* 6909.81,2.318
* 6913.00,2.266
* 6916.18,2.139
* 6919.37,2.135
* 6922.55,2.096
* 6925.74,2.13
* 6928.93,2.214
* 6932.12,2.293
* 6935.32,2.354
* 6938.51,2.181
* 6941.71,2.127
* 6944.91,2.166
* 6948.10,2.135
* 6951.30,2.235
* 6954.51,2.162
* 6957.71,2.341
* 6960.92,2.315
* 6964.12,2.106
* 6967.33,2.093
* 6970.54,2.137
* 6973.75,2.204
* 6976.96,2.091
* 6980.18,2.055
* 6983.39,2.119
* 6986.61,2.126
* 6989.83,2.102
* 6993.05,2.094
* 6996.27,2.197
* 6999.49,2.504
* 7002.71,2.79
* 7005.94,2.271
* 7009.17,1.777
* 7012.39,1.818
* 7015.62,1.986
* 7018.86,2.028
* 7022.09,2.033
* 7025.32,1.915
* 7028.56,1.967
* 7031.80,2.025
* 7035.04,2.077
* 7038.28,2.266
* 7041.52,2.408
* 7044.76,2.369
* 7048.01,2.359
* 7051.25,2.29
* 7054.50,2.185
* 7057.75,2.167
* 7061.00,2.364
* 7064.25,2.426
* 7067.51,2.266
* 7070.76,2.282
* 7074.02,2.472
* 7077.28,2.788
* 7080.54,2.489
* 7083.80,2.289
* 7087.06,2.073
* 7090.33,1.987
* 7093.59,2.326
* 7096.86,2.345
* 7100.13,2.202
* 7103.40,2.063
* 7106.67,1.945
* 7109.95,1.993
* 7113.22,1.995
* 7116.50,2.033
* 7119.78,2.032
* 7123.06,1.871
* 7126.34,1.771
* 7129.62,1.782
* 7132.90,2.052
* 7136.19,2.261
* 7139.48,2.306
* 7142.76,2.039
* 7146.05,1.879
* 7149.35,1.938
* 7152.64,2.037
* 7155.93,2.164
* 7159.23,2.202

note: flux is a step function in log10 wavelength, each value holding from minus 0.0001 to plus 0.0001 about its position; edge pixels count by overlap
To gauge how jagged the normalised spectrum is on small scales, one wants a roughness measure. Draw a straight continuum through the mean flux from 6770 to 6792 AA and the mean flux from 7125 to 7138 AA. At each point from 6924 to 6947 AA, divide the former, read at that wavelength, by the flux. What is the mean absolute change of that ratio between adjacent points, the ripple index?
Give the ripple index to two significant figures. 0.034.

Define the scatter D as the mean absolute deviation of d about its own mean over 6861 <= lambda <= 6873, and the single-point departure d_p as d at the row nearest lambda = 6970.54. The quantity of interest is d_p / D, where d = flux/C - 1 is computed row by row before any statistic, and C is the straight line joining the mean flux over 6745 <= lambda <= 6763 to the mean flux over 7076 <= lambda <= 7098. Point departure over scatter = -1.4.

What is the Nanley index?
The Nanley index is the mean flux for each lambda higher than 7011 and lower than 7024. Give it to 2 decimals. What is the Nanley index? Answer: 1.97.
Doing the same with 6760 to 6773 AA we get 2.11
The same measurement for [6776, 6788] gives 2.08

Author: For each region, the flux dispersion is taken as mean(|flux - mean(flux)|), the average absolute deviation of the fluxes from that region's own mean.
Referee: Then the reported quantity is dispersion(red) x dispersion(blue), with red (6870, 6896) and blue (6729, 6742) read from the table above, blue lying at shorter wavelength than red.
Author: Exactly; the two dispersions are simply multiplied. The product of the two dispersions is 0.033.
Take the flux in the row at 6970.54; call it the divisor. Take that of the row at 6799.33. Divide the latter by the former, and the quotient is 1.12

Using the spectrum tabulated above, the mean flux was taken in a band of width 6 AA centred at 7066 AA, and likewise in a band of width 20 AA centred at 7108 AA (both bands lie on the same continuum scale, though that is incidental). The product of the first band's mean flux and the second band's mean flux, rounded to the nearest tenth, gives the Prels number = 4.8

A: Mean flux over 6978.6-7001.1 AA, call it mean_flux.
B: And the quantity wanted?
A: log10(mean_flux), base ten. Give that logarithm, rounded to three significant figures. 0.337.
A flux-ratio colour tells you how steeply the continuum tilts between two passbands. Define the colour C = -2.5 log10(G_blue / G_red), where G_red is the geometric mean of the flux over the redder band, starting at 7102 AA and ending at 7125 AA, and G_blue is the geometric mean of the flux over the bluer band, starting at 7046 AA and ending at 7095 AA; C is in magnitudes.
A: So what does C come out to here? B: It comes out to -0.16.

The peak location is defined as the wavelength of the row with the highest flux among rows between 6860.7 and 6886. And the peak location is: 6878.07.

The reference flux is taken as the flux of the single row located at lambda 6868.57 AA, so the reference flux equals 2.159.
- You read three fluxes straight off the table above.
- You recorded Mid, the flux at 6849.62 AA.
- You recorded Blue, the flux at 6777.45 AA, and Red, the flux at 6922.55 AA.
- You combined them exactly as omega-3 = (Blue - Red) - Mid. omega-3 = -2.4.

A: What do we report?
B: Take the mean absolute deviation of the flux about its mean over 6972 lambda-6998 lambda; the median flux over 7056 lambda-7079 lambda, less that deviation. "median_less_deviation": 2.32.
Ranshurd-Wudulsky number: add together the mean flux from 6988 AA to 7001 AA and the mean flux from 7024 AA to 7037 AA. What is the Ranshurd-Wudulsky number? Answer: 4.22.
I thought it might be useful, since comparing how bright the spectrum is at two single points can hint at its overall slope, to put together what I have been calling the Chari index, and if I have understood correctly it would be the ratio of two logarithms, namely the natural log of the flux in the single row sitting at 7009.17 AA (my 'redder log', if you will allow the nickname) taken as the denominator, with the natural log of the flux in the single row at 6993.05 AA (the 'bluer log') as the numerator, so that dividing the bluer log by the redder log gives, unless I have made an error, 1.29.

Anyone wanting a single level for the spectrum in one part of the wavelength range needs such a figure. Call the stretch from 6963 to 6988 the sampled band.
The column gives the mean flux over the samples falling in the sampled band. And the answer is 2.12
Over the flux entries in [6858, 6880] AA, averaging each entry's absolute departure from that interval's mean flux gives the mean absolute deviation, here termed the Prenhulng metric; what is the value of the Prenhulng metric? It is 0.12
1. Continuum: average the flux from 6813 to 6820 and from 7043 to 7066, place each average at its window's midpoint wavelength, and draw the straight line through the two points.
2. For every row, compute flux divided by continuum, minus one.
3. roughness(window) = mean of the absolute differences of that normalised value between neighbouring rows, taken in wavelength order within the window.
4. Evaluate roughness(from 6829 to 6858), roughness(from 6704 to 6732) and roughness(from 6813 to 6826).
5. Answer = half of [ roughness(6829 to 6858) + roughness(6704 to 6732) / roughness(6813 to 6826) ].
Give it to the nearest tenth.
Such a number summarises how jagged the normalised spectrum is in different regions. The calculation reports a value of 4.4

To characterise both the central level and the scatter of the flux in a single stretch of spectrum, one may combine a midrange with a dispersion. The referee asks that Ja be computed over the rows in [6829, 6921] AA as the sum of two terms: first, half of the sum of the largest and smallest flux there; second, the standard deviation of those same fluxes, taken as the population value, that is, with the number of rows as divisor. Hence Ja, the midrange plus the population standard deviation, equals 2.42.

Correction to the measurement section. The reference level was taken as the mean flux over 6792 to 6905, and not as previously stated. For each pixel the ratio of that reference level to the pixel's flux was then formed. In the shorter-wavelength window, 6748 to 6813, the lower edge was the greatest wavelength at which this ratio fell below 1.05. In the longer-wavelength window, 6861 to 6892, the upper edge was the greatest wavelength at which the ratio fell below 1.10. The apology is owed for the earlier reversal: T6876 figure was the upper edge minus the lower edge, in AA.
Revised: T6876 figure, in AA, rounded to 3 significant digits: 78.9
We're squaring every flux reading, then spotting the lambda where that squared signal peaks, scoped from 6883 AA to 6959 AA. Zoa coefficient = 6884.40 AA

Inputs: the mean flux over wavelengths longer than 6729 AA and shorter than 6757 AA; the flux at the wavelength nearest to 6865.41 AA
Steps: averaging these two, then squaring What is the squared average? 5.3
